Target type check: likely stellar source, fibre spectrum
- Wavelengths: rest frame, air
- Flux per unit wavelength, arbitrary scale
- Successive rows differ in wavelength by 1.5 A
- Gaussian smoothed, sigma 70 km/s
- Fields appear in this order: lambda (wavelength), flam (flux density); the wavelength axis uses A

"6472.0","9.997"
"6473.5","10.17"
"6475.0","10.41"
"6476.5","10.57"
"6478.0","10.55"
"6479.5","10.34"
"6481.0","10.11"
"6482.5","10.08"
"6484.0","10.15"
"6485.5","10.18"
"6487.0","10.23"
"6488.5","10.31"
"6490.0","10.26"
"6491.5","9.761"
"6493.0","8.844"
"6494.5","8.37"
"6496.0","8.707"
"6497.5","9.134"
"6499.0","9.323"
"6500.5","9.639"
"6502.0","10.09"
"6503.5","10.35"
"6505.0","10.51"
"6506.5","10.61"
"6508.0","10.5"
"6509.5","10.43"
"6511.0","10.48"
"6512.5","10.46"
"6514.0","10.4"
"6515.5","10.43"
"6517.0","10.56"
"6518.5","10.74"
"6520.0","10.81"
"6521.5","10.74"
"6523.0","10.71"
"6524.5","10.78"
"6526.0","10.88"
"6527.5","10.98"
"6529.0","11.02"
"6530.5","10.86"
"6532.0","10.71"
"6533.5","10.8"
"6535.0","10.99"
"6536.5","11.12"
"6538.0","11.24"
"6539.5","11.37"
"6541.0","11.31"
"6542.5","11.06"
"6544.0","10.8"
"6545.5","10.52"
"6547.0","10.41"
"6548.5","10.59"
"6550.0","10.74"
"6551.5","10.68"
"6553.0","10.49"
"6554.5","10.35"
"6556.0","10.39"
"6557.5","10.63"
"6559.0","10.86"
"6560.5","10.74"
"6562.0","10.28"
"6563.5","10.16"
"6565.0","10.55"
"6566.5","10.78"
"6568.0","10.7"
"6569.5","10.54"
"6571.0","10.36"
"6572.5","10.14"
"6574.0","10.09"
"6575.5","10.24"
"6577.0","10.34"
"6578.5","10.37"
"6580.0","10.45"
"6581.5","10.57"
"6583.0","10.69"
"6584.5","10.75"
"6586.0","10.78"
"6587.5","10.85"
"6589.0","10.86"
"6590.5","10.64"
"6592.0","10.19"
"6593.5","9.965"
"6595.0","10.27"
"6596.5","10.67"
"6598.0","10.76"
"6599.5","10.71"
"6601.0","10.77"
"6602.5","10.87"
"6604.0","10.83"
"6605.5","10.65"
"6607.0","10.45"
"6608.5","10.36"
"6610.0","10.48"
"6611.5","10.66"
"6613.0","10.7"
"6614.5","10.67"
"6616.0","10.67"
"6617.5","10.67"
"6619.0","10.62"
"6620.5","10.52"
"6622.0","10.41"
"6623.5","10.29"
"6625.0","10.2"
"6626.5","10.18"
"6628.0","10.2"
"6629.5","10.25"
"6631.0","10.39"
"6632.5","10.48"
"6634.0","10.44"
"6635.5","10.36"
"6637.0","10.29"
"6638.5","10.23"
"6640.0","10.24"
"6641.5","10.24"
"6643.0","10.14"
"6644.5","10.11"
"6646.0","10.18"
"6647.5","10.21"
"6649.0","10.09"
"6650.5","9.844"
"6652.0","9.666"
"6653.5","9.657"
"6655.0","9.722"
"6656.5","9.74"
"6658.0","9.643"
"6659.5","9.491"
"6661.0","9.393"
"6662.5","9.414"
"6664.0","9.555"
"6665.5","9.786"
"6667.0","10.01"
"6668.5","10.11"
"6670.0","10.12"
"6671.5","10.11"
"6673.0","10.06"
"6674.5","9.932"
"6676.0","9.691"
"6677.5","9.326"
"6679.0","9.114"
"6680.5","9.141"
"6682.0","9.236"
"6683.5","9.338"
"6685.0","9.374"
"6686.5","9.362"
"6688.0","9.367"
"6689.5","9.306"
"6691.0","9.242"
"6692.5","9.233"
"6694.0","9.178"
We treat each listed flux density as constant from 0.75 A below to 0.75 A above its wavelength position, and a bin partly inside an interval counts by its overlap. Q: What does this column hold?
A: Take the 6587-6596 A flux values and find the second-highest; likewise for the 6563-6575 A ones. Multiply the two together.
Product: 116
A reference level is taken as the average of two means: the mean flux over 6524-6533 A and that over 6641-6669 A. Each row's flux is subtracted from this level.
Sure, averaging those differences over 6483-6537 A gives 0.06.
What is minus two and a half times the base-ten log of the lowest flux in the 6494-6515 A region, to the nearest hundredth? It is -2.31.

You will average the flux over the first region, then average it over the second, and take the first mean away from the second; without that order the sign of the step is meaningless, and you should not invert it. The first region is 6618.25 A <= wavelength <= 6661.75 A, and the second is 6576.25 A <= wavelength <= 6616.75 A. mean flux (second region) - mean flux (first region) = 0.48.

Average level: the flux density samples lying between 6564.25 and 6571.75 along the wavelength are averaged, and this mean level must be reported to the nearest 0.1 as 10.6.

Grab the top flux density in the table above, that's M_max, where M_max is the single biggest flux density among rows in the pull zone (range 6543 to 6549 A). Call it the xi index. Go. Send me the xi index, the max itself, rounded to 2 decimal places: 10.80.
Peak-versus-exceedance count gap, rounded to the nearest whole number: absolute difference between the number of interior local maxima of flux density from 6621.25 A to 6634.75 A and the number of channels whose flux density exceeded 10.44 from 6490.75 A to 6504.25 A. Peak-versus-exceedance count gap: 1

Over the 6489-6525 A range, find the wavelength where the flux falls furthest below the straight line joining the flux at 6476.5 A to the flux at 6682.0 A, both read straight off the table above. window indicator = 6494.5 A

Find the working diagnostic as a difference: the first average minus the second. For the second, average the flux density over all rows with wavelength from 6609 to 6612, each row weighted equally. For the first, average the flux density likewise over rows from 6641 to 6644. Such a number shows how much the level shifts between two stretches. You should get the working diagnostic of -0.4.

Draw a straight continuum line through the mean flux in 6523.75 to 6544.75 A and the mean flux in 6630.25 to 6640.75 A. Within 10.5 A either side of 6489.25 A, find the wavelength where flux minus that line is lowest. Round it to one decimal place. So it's 6494.5 A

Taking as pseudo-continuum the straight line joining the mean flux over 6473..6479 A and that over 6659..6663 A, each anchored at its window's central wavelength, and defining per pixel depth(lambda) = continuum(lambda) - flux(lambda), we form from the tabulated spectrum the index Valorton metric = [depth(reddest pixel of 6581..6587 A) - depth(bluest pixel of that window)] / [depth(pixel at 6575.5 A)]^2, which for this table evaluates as -1.9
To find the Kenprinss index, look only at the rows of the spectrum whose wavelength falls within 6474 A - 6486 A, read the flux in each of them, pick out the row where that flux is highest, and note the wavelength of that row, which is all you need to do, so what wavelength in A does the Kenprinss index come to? 6476.5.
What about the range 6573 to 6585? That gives 6584.5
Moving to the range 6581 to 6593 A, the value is 6589.0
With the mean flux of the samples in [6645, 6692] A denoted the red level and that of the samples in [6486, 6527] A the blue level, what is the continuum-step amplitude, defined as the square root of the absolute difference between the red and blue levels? 0.71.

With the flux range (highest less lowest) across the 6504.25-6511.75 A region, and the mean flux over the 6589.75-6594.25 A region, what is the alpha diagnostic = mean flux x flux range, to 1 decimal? 1.8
